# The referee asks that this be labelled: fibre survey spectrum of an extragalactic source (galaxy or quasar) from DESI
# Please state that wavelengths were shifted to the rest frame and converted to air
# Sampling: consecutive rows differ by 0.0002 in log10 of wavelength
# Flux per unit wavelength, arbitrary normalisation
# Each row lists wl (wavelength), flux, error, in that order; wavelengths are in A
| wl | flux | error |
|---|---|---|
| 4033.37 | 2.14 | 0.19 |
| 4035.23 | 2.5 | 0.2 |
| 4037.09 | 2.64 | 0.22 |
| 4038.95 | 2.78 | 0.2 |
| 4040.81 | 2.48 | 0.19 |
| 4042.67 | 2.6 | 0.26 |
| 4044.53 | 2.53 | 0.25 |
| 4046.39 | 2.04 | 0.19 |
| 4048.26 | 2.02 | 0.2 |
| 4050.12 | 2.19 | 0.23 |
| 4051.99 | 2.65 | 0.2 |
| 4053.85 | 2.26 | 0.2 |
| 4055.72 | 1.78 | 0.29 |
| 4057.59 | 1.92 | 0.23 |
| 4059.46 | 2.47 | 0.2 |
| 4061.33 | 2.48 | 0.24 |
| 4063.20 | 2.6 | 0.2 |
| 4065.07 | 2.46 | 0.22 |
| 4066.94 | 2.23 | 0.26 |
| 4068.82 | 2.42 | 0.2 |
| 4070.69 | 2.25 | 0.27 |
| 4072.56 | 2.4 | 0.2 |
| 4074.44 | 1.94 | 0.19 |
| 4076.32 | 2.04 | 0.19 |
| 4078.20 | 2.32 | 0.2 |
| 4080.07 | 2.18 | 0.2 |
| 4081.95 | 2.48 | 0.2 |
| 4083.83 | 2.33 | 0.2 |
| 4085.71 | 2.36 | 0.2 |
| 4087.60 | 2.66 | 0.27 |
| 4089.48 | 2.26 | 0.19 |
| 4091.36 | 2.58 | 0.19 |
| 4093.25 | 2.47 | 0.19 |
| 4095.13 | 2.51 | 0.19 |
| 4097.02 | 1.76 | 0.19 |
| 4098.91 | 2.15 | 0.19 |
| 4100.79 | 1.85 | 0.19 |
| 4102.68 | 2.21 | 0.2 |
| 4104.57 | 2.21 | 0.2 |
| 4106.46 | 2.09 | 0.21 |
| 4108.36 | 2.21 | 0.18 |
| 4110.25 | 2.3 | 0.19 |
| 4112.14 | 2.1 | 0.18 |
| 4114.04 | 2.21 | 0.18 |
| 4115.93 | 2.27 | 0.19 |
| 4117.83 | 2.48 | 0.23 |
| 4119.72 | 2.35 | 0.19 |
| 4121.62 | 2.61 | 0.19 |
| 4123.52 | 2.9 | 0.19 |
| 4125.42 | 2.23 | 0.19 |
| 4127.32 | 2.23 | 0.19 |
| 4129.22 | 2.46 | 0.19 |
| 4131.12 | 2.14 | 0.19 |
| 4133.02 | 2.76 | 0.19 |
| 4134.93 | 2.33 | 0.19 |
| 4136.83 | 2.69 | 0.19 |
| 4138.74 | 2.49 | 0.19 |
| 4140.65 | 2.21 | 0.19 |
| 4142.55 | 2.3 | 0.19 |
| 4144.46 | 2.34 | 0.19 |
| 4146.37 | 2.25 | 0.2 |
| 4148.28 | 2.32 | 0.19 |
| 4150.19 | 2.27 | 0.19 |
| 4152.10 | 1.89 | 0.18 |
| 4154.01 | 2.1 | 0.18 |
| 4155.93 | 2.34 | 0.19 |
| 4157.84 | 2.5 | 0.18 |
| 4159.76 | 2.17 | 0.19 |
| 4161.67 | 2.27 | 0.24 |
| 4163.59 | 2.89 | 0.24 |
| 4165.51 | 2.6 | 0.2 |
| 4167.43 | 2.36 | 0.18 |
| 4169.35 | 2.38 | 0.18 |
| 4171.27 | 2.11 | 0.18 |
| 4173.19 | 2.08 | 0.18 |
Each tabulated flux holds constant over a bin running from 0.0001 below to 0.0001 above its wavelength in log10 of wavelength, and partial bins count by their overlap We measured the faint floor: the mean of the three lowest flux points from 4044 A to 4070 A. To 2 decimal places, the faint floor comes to 1.91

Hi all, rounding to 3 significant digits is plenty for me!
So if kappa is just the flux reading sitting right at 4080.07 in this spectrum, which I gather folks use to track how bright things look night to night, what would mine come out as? 2.18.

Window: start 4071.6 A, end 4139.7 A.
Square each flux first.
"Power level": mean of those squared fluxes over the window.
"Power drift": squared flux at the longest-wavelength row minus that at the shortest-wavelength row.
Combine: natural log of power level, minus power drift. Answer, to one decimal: 1.3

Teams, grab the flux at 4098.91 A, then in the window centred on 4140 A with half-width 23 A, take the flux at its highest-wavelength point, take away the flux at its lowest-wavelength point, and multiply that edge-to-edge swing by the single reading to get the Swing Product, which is -0.5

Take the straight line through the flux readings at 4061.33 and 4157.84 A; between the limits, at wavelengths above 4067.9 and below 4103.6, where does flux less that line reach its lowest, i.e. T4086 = 4097.02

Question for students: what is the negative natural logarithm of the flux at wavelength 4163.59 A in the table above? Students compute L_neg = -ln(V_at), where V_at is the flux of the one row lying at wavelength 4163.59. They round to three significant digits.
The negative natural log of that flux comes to -1.06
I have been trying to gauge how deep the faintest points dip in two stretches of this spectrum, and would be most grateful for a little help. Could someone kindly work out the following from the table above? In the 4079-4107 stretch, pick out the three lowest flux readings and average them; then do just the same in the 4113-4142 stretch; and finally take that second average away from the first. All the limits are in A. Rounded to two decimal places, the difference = -0.29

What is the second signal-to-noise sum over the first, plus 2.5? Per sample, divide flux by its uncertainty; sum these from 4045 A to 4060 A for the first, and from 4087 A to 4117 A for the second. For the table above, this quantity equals 4.8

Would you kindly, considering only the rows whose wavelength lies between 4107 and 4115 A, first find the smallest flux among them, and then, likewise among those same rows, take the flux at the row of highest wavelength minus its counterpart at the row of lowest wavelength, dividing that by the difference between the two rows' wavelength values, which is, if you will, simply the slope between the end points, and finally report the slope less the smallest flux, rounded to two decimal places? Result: -2.10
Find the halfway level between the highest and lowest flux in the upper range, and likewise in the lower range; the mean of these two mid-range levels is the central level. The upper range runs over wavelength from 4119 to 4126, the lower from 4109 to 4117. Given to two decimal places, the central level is 2.38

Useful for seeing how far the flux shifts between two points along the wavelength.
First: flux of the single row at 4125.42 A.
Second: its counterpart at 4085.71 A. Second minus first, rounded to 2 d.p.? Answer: 0.13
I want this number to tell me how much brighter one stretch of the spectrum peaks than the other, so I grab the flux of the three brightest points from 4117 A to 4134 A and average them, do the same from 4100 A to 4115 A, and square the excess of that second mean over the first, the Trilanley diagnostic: 0.267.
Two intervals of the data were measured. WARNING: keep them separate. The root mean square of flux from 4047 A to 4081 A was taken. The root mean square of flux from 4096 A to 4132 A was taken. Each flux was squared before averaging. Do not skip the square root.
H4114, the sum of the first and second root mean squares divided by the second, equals 2.00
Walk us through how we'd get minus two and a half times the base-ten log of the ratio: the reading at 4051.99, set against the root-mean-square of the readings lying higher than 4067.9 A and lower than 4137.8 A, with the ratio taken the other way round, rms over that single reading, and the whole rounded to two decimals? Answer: 0.14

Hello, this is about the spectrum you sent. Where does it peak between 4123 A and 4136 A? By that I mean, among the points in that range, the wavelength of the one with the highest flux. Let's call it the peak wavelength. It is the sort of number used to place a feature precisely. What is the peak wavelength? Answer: 4123.52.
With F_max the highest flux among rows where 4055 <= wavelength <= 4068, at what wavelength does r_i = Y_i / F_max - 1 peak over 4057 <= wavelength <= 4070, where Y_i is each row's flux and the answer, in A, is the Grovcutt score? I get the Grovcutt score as 4063.20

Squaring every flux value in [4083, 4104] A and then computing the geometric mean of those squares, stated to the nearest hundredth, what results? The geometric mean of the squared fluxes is 5.15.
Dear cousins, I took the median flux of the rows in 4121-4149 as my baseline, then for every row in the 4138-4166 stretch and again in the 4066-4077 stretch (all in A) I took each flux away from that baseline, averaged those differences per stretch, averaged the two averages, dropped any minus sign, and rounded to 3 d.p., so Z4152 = 0.059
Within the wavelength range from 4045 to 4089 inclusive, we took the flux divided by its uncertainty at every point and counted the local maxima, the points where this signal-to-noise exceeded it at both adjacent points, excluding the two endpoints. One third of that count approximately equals 2.67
